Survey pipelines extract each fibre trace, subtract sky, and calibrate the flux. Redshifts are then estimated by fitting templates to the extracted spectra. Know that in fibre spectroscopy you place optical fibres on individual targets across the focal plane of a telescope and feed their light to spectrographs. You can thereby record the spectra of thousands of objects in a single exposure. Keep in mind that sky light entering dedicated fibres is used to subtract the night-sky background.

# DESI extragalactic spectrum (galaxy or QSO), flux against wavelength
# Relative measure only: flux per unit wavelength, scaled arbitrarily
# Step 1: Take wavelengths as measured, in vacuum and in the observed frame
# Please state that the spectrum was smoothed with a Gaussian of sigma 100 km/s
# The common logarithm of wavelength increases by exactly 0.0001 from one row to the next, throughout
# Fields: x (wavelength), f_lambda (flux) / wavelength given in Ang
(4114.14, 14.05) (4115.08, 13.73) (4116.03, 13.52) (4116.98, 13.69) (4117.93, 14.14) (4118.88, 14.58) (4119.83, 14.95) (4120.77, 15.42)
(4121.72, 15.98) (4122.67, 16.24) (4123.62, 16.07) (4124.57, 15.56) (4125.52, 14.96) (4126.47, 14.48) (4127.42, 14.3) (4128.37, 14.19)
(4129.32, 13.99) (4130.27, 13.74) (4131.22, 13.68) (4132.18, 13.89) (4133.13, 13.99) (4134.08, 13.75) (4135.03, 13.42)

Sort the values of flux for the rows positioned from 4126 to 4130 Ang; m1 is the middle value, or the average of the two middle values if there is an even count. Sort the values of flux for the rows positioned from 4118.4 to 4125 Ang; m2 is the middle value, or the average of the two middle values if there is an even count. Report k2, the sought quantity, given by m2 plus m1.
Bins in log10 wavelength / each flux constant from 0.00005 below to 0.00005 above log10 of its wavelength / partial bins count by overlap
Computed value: 29.8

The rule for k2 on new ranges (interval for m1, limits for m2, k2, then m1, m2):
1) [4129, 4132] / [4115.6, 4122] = 28.3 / 13.7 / 14.6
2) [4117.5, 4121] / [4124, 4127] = 29.7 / 14.8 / 15.0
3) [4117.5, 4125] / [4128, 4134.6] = 29.4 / 15.5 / 13.9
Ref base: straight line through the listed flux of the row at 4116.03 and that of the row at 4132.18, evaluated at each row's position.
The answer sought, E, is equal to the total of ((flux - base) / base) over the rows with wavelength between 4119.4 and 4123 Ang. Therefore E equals 0.59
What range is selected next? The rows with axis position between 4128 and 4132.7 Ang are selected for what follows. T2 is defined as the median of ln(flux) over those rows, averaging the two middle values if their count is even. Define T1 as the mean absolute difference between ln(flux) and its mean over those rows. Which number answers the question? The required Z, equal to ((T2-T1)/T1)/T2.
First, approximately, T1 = 0.011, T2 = 2.63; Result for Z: 90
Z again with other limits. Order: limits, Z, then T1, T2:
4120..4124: 62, 0.016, 2.77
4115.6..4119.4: 37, 0.027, 2.63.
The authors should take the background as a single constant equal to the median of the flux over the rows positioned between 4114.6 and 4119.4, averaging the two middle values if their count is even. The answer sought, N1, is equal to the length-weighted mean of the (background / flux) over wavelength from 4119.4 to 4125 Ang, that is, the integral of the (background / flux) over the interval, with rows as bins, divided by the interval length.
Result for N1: 0.88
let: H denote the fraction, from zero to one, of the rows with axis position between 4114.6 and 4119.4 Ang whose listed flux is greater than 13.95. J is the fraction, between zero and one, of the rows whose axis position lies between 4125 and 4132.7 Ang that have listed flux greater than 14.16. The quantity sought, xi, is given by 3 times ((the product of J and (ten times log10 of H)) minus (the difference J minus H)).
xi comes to -6.3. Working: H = 0.4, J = 0.5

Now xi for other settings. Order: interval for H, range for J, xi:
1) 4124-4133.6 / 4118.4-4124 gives -5.5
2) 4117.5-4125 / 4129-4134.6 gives 3.0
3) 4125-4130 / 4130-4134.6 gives 3.0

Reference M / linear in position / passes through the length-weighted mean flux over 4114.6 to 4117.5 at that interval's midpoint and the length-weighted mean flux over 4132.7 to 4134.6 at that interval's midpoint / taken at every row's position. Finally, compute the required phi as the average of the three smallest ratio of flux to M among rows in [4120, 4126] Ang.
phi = 1.11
